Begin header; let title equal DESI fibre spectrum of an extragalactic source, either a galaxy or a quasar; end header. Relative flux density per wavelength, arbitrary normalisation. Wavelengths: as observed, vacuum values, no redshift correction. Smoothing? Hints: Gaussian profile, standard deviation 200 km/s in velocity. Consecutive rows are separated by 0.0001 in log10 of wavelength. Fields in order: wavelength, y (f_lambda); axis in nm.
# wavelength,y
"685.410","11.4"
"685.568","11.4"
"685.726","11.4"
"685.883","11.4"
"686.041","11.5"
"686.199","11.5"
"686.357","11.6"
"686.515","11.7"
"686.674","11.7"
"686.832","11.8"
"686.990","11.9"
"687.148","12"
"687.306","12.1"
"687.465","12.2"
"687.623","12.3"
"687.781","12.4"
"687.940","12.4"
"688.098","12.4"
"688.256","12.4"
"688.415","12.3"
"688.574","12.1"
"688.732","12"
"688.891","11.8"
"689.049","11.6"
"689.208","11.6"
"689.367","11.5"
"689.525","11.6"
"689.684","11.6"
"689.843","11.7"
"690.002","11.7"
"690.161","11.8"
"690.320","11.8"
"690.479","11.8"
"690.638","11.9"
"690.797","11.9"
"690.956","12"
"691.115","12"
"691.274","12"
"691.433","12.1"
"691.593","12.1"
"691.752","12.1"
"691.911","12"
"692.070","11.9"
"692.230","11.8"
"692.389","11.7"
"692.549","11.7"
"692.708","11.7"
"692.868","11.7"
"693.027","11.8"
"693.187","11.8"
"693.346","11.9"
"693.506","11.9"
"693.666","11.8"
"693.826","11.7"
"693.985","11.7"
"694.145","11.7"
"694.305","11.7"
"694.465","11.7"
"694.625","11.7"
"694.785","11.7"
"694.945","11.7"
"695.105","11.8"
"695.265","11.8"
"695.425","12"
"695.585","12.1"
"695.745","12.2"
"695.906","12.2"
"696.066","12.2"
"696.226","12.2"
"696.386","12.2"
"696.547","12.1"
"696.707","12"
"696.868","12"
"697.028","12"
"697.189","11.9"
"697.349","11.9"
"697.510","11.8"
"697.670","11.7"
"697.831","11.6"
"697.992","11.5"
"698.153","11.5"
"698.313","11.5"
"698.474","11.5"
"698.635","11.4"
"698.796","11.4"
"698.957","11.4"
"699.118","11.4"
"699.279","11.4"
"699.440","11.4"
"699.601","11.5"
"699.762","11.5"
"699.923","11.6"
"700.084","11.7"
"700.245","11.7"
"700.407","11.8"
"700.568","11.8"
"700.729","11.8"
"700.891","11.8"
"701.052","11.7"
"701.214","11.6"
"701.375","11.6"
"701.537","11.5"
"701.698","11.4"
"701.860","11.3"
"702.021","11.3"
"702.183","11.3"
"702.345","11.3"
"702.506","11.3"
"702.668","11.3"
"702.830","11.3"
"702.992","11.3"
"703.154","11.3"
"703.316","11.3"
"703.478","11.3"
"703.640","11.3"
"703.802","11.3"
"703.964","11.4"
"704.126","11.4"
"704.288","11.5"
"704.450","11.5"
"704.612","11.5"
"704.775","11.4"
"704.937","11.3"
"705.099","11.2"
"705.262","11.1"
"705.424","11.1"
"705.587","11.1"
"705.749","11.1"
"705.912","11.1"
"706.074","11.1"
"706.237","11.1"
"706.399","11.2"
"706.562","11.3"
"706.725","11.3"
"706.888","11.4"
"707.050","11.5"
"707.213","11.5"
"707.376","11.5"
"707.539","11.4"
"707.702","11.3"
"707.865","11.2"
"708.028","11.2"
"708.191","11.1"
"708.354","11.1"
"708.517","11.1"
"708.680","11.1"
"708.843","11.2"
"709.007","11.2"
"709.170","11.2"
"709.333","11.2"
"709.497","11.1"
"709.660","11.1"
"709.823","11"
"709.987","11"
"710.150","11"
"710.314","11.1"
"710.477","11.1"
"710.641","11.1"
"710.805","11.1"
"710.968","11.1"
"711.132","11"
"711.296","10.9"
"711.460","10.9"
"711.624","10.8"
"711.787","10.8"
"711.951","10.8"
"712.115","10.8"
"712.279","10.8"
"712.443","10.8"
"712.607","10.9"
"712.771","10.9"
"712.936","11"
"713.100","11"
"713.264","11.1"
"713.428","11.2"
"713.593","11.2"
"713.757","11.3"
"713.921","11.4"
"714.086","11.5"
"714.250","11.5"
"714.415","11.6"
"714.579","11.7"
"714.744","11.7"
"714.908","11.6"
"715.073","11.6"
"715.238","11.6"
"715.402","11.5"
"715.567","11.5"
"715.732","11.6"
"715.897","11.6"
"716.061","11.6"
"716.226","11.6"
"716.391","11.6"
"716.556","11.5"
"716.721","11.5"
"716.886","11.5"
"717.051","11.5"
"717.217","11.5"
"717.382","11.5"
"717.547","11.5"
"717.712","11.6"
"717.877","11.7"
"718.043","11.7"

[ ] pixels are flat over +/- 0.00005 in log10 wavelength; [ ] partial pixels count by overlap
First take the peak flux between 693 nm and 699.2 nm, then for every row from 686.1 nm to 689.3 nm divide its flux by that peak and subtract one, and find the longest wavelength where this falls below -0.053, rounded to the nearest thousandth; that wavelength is 686.199 nm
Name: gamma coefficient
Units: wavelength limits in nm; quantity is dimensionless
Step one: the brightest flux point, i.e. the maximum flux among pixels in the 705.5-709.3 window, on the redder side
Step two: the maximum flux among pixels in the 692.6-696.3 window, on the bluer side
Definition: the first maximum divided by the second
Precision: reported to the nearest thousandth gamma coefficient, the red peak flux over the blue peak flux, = 0.943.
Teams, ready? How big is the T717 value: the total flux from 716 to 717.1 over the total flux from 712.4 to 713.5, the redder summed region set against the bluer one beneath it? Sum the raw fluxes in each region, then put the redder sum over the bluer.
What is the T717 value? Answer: 1.05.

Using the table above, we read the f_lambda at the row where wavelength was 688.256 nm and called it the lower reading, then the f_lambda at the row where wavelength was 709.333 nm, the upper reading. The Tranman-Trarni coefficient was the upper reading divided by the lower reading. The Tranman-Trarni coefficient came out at 0.90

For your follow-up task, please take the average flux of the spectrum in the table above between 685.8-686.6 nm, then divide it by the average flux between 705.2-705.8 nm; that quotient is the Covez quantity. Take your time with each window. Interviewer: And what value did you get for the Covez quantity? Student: 1.04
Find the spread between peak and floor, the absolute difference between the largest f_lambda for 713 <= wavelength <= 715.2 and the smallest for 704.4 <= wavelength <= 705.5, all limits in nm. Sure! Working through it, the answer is 0.6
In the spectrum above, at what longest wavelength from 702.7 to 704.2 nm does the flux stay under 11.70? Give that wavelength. 704.126 nm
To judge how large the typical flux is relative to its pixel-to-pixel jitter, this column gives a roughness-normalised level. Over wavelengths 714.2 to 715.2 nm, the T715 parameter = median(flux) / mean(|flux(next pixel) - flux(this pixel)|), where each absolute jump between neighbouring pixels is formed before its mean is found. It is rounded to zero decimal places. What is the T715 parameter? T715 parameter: 193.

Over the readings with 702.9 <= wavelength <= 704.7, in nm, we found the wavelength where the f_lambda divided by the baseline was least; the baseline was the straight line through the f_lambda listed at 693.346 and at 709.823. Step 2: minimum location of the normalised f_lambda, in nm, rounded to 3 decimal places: 702.992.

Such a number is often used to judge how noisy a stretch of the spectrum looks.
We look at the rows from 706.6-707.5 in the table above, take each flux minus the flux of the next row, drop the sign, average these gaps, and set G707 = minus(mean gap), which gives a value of -0.050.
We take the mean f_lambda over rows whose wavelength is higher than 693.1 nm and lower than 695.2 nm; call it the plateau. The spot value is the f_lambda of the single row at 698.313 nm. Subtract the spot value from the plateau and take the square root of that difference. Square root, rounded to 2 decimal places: 0.50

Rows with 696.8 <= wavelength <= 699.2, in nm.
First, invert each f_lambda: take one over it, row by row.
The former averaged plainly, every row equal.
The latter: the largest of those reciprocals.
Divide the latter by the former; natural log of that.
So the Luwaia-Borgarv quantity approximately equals 0.020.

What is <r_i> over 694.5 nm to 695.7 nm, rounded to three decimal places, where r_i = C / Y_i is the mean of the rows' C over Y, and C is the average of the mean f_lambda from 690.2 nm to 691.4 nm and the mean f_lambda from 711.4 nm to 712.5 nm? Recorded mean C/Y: 0.961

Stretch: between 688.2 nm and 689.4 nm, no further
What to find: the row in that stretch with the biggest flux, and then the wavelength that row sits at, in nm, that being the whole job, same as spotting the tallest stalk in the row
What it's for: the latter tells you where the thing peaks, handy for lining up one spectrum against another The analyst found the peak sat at 688.256 nm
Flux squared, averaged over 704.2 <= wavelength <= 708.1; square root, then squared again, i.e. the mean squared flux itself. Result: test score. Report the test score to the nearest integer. 127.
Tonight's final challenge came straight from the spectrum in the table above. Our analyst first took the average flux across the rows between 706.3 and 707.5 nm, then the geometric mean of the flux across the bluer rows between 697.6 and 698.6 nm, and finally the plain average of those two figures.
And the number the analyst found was 11.5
